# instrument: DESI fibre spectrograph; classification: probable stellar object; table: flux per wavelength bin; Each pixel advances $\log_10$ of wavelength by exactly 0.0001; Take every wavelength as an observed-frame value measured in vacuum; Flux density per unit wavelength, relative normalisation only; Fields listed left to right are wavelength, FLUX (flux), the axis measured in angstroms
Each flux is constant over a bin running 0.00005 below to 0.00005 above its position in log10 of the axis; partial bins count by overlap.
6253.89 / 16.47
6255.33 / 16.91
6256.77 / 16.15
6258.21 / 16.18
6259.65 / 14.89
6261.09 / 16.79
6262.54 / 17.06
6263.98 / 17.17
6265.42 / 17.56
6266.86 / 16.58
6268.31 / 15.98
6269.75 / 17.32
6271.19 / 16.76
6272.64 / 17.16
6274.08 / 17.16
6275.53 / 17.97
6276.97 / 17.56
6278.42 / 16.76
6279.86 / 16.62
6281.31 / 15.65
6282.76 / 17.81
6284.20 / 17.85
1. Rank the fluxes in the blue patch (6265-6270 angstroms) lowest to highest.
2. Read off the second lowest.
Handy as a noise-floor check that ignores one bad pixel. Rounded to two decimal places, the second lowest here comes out 16.58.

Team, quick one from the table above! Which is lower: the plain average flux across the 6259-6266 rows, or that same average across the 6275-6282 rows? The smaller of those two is 16.7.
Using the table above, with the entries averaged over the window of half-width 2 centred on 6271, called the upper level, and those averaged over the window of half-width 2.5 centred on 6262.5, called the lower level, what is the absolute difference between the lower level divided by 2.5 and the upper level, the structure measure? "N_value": 10.3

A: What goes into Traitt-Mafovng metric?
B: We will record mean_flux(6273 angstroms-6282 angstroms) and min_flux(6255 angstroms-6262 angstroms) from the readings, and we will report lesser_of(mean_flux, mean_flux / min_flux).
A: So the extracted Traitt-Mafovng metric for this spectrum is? 1.14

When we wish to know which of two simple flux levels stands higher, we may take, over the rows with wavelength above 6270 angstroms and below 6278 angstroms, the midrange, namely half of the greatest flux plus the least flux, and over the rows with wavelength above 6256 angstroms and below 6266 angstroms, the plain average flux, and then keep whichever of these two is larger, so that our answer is 17.4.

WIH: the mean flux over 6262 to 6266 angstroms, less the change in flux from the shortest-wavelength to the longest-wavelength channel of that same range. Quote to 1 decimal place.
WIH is 16.8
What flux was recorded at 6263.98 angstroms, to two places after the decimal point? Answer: 17.17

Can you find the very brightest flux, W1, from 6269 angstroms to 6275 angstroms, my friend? 17.32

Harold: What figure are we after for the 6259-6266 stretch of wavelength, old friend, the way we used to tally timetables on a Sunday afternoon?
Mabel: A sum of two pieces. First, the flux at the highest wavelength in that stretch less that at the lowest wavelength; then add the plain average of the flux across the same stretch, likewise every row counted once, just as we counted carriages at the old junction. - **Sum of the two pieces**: 19.4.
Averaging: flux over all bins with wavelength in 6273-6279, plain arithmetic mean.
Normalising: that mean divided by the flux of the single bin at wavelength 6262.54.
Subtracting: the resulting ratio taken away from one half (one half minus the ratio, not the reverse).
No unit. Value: -0.52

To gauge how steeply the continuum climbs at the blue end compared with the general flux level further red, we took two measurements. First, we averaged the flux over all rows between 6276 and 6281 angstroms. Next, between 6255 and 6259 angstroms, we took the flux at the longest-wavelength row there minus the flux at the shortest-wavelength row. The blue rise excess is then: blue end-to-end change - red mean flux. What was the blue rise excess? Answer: -17.7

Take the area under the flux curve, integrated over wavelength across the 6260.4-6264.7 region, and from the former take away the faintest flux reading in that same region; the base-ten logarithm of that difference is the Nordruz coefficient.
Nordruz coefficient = 1.75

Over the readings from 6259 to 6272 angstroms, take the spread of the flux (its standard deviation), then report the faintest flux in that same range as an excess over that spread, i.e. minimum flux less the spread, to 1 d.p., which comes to 14.1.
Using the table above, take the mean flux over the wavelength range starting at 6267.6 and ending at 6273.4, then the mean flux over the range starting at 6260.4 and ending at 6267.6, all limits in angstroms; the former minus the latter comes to -0.2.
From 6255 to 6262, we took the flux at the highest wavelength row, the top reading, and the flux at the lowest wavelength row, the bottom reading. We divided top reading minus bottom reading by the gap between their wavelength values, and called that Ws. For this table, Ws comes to -0.02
